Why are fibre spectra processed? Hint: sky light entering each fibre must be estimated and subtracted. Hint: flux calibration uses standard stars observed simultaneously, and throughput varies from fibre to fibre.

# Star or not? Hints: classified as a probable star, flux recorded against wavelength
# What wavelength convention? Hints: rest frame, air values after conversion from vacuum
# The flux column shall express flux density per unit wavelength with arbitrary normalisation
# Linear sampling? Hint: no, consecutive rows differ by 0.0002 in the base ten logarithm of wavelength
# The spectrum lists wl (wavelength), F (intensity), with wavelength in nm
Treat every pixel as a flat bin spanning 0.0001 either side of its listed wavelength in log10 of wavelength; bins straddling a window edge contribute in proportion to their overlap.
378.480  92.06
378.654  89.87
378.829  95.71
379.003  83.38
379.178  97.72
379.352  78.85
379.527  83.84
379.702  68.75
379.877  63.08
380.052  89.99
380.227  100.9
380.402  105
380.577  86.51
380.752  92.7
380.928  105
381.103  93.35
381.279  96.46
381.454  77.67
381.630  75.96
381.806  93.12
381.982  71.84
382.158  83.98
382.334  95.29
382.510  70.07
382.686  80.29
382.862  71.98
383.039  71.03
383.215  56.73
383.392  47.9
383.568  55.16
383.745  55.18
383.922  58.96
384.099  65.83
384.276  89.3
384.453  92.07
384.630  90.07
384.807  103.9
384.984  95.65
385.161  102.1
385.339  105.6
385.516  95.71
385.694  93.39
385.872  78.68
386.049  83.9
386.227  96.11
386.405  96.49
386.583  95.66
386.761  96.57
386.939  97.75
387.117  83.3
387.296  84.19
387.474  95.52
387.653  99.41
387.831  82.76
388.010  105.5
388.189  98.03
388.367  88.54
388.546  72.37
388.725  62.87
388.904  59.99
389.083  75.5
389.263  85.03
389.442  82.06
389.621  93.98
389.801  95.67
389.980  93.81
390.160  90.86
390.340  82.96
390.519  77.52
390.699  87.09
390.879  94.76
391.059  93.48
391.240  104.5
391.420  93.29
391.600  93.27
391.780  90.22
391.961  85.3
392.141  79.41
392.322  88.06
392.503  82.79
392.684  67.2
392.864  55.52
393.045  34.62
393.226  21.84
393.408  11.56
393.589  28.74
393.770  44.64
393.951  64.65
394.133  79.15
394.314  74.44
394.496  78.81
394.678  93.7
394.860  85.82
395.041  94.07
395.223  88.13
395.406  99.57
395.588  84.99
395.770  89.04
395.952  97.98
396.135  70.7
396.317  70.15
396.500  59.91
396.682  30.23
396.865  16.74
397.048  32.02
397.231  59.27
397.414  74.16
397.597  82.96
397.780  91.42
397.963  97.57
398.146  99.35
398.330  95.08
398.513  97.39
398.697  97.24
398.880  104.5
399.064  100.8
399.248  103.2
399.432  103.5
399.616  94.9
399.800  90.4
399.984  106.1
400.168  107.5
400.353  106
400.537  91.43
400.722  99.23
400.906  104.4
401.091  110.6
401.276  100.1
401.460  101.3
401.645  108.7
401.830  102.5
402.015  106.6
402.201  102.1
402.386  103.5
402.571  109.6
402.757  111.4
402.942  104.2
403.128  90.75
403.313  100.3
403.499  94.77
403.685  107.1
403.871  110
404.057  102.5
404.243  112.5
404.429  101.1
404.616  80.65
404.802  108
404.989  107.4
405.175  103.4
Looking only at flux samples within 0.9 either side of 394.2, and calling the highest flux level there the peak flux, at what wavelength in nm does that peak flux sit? 395.041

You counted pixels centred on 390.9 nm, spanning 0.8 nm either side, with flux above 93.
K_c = 5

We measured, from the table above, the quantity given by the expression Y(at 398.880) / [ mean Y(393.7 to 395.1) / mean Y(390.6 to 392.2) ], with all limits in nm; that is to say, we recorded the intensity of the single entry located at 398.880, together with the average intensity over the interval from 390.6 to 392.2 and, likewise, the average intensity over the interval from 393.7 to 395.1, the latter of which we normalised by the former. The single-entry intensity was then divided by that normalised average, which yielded 124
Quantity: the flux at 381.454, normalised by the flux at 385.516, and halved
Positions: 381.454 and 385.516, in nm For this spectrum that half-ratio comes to 0.406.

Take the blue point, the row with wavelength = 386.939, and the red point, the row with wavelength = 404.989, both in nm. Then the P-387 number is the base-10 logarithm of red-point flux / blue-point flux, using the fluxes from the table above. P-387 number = 0.041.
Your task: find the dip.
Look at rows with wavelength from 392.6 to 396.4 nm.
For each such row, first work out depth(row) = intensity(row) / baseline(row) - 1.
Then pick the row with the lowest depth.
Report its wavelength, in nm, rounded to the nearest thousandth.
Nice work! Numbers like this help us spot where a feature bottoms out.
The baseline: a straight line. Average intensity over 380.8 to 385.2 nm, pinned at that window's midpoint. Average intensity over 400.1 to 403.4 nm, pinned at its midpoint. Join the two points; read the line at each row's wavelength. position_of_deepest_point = 393.408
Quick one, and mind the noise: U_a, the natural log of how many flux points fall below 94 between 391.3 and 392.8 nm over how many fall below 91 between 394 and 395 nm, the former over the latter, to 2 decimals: 0.69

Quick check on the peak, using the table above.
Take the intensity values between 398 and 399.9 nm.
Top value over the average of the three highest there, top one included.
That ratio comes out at 1.01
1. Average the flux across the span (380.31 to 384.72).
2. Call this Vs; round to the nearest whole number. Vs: 79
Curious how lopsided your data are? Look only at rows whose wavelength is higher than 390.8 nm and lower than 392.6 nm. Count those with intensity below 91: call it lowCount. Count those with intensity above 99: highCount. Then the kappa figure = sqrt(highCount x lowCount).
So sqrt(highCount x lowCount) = 2.2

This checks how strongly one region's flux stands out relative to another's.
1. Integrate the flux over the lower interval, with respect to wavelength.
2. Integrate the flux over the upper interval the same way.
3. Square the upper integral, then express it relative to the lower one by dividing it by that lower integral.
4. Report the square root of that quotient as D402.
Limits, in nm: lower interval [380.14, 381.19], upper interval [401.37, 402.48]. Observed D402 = 11.4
